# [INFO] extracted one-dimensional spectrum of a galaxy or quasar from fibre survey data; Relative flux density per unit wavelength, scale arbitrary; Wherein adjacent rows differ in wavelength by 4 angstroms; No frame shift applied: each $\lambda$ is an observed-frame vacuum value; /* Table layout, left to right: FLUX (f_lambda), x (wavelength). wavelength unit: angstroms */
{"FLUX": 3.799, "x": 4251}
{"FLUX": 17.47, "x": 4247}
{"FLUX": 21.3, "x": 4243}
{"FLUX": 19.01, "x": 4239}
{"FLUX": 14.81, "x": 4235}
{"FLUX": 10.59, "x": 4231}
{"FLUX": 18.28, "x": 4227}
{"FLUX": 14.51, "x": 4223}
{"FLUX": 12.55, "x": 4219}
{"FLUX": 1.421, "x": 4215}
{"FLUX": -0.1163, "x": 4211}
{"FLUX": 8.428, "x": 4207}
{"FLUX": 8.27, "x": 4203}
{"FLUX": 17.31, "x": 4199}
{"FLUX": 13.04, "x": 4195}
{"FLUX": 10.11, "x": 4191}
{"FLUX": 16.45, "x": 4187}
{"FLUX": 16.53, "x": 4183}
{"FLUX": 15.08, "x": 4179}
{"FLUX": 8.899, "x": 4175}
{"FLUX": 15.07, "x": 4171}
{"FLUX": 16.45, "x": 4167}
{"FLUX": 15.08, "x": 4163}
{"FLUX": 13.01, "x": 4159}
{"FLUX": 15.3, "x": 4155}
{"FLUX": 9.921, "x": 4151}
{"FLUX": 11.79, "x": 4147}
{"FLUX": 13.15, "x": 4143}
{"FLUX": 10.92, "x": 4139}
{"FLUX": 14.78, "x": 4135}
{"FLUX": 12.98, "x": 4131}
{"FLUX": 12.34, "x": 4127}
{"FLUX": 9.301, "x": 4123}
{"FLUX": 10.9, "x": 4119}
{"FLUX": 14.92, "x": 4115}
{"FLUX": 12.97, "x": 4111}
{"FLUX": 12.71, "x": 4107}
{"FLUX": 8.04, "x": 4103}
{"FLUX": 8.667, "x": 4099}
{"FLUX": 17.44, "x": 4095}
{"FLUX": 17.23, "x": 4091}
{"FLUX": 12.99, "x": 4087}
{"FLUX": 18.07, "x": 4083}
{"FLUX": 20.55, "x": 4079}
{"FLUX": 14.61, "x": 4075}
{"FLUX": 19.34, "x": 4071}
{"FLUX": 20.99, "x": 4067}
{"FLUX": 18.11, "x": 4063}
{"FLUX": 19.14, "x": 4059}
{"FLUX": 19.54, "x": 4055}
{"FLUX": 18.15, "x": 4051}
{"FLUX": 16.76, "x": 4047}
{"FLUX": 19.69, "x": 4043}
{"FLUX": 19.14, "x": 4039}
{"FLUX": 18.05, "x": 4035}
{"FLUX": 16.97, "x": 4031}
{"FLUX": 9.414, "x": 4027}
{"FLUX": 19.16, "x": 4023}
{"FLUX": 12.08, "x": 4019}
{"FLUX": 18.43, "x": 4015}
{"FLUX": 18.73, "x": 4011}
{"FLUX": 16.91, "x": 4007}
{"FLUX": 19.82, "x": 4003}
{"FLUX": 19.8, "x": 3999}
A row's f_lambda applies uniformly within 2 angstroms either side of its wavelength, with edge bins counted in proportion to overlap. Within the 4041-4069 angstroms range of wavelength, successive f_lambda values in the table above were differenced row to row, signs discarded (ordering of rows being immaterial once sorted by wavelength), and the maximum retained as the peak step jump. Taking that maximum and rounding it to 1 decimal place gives 2.9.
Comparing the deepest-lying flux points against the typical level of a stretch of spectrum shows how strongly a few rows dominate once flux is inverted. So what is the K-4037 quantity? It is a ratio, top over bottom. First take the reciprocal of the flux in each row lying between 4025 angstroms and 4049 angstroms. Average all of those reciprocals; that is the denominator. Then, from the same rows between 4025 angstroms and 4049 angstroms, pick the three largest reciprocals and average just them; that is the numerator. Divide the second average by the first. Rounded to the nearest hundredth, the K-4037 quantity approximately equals 1.17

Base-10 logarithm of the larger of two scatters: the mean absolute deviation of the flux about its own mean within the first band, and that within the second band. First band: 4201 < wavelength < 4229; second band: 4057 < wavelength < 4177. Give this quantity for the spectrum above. 0.72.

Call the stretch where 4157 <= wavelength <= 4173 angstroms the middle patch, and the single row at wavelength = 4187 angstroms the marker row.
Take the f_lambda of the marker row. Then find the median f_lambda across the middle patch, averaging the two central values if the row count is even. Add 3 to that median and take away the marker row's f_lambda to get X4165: 1.6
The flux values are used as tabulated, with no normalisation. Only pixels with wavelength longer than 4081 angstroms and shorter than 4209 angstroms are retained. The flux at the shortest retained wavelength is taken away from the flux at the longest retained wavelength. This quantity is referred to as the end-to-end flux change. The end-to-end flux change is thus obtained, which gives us -10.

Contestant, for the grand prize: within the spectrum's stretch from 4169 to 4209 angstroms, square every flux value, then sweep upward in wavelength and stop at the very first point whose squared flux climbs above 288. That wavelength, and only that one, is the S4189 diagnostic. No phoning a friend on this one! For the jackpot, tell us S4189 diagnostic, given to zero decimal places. 4199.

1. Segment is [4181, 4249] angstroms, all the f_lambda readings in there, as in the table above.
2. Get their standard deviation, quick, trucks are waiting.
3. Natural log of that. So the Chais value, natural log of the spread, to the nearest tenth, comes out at 1.8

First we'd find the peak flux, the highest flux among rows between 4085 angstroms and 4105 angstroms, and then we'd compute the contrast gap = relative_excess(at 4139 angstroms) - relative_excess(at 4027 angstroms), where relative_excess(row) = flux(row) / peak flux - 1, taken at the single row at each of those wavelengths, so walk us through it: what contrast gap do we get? 0.1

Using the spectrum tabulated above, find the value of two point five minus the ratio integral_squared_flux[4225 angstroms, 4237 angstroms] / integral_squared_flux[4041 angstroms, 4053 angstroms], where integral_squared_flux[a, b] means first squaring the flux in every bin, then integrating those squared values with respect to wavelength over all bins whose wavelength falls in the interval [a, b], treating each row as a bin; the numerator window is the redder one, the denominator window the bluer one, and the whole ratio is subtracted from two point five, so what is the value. 1.8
